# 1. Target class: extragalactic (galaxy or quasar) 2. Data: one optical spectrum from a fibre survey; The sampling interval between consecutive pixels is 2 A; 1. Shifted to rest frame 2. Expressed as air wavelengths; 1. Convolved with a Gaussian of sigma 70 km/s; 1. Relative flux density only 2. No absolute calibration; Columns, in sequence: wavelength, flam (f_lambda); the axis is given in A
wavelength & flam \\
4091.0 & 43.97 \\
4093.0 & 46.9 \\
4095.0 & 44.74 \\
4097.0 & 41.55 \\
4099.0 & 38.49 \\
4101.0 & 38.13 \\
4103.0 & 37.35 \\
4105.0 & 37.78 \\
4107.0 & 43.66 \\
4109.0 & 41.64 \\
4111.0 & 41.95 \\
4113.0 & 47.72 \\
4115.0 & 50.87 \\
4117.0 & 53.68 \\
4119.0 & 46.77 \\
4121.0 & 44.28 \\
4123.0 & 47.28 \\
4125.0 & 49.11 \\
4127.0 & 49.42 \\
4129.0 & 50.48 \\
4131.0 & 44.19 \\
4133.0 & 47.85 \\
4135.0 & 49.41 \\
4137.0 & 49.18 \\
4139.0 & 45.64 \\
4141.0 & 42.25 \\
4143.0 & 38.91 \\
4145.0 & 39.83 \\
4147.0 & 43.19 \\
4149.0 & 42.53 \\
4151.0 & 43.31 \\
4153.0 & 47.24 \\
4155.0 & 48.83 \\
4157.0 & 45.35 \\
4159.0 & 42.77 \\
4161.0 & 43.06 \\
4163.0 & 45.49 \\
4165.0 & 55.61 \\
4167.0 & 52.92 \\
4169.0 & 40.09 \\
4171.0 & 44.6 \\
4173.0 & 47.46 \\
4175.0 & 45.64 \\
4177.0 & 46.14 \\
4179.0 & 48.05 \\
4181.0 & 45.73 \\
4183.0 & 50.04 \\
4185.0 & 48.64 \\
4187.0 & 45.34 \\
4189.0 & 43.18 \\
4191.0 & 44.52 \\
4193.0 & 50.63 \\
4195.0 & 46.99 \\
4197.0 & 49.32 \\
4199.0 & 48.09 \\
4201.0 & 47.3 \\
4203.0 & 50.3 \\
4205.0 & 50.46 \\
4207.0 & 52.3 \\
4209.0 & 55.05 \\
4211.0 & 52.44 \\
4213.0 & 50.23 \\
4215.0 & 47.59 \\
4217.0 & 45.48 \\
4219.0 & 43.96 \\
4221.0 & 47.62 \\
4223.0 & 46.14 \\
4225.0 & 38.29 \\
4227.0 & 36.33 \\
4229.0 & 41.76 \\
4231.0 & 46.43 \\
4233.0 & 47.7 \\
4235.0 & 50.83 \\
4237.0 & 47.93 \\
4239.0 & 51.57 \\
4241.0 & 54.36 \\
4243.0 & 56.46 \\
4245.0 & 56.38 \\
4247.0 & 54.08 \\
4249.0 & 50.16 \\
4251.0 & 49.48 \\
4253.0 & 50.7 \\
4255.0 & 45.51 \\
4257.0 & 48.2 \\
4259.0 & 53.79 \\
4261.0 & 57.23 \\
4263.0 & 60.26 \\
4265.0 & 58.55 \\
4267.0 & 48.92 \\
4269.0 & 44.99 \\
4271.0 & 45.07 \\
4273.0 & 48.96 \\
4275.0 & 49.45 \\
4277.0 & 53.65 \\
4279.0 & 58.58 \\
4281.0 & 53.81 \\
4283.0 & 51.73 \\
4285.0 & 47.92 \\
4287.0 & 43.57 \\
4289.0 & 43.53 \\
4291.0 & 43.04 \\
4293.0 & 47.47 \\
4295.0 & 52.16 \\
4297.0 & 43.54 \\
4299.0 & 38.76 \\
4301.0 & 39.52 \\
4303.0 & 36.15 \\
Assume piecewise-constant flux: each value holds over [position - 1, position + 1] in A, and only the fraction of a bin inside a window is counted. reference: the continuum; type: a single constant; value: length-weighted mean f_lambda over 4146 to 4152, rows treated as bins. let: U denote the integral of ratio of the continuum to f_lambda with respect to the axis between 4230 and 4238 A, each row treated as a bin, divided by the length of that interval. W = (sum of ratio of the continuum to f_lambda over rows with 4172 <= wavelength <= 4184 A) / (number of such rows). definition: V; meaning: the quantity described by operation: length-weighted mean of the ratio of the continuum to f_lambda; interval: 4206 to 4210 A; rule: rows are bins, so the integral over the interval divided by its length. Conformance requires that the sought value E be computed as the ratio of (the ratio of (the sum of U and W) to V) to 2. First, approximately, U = 0.89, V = 0.802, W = 0.91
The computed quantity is 1.13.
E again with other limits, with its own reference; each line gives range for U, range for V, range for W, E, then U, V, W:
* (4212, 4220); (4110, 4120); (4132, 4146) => 1.05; 0.92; 0.899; 0.97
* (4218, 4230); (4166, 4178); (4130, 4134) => 1.04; 1.03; 0.938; 0.94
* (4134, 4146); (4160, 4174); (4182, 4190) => 1.03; 0.98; 0.925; 0.92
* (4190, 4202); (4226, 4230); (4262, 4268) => 0.76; 0.90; 1.107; 0.78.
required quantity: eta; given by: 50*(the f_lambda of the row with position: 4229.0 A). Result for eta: 2088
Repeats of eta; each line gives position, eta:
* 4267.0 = 2446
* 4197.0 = 2466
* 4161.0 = 2153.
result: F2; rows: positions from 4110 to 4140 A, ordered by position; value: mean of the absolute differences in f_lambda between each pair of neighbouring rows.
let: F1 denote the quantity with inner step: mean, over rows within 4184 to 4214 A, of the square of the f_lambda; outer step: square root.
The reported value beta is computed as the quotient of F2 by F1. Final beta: 0.062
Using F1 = 49.1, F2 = 3.04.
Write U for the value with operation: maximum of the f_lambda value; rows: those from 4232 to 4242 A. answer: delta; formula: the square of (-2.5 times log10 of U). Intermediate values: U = 54.36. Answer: 18.8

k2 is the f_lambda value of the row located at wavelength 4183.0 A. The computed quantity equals 50.04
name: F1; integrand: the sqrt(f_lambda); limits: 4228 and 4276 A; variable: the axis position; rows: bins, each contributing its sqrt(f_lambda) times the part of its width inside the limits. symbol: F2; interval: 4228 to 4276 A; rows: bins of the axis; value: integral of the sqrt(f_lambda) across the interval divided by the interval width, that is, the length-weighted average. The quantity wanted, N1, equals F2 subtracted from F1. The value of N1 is 335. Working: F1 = 341.7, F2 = 7.12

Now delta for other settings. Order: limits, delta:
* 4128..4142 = 18.1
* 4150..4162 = 17.8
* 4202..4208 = 18.5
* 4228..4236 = 18.2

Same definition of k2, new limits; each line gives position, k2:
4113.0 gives 47.72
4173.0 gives 47.46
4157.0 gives 45.35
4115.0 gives 50.87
